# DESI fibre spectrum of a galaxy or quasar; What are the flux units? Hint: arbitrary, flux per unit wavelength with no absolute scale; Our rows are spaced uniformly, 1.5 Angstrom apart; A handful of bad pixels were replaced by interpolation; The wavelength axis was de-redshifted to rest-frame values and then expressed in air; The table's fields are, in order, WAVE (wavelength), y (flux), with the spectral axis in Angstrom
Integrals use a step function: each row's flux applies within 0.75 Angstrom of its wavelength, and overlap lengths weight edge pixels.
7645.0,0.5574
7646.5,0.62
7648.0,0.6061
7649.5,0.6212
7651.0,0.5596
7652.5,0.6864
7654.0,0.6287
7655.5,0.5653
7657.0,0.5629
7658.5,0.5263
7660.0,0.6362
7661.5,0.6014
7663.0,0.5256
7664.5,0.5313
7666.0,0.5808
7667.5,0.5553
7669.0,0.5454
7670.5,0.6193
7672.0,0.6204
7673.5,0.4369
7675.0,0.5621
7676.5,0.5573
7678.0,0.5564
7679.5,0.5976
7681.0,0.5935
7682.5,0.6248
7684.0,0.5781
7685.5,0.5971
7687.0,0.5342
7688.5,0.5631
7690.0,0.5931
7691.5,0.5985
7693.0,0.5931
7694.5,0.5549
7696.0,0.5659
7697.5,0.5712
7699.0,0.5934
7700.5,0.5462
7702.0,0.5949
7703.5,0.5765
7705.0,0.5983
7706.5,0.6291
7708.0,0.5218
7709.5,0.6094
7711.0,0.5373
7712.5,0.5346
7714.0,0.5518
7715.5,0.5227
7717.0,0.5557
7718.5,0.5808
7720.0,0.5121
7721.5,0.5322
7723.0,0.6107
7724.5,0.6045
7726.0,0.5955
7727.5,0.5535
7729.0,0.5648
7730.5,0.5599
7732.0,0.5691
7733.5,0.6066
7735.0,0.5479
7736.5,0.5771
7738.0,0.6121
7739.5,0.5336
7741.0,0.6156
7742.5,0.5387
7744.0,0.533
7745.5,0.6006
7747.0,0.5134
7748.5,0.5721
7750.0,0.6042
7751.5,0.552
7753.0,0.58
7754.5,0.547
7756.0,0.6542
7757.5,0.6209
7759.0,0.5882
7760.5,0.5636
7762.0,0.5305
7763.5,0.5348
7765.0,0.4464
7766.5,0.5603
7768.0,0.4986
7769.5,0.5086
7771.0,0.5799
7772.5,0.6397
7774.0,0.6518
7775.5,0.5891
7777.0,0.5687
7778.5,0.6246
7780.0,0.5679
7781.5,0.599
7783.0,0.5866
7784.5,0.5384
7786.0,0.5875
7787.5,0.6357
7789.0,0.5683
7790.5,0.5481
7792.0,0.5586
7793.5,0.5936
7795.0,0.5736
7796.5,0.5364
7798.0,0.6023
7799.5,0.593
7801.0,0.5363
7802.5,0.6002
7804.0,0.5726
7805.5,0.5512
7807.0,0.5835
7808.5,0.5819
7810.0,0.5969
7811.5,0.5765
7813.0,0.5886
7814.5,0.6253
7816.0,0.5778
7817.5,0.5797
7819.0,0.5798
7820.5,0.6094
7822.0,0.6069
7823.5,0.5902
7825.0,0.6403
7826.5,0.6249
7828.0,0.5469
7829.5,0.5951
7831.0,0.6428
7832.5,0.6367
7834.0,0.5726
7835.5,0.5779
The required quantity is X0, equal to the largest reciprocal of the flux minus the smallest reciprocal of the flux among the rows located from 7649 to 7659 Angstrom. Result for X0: 0.44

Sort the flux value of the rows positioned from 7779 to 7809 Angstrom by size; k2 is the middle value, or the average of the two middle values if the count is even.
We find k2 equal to 0.578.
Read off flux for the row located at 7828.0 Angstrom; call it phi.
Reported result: 0.5469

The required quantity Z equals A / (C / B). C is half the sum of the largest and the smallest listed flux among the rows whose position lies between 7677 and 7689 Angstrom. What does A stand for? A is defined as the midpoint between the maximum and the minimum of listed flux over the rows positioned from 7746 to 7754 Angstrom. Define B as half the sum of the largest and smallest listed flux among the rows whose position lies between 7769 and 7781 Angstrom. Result 0.559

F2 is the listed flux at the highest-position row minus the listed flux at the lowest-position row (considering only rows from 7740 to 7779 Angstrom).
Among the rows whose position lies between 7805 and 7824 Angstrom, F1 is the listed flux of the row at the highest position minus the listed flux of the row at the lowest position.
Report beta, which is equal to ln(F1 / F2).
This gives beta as 1.5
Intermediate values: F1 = 0.039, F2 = 0.009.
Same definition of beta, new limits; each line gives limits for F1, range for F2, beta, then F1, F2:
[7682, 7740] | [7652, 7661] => 0.6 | -0.091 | -0.050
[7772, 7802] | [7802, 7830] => 3.0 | -0.103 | -0.005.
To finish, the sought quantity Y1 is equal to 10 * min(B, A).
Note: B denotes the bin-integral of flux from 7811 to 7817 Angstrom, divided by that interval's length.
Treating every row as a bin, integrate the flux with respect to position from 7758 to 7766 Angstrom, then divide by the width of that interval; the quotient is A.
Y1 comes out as 5.36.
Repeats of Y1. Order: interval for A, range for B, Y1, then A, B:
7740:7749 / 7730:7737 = 5.61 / 0.561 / 0.57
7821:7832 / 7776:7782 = 5.90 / 0.607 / 0.59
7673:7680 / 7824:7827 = 5.44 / 0.544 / 0.63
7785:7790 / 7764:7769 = 5.04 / 0.592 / 0.50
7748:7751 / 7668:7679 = 5.58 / 0.586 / 0.56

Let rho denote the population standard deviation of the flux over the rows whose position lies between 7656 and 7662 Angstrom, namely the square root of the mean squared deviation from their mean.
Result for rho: 0.041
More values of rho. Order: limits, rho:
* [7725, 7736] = 0.020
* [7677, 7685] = 0.023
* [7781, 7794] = 0.028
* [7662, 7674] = 0.055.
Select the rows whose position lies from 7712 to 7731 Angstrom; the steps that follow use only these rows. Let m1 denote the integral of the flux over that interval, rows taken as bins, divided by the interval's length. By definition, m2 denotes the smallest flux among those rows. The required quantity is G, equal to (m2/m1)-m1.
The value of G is 0.35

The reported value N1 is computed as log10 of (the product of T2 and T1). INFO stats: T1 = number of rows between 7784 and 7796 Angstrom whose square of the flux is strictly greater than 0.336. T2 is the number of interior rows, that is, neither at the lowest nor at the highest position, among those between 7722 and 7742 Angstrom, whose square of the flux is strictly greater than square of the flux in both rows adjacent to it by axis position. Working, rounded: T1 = 3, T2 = 3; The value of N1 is 0.95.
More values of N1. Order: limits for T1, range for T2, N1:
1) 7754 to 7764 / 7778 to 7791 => 0.78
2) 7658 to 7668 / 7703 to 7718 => 0.95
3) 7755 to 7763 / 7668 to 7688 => 1.18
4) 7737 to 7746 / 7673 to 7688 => 1.08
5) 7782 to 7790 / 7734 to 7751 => 0.95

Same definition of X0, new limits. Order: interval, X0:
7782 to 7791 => 0.28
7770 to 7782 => 0.23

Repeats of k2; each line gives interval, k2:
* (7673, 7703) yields 0.575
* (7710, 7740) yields 0.558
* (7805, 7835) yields 0.589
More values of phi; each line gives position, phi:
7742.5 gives 0.5387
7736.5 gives 0.5771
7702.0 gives 0.5949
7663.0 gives 0.5256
